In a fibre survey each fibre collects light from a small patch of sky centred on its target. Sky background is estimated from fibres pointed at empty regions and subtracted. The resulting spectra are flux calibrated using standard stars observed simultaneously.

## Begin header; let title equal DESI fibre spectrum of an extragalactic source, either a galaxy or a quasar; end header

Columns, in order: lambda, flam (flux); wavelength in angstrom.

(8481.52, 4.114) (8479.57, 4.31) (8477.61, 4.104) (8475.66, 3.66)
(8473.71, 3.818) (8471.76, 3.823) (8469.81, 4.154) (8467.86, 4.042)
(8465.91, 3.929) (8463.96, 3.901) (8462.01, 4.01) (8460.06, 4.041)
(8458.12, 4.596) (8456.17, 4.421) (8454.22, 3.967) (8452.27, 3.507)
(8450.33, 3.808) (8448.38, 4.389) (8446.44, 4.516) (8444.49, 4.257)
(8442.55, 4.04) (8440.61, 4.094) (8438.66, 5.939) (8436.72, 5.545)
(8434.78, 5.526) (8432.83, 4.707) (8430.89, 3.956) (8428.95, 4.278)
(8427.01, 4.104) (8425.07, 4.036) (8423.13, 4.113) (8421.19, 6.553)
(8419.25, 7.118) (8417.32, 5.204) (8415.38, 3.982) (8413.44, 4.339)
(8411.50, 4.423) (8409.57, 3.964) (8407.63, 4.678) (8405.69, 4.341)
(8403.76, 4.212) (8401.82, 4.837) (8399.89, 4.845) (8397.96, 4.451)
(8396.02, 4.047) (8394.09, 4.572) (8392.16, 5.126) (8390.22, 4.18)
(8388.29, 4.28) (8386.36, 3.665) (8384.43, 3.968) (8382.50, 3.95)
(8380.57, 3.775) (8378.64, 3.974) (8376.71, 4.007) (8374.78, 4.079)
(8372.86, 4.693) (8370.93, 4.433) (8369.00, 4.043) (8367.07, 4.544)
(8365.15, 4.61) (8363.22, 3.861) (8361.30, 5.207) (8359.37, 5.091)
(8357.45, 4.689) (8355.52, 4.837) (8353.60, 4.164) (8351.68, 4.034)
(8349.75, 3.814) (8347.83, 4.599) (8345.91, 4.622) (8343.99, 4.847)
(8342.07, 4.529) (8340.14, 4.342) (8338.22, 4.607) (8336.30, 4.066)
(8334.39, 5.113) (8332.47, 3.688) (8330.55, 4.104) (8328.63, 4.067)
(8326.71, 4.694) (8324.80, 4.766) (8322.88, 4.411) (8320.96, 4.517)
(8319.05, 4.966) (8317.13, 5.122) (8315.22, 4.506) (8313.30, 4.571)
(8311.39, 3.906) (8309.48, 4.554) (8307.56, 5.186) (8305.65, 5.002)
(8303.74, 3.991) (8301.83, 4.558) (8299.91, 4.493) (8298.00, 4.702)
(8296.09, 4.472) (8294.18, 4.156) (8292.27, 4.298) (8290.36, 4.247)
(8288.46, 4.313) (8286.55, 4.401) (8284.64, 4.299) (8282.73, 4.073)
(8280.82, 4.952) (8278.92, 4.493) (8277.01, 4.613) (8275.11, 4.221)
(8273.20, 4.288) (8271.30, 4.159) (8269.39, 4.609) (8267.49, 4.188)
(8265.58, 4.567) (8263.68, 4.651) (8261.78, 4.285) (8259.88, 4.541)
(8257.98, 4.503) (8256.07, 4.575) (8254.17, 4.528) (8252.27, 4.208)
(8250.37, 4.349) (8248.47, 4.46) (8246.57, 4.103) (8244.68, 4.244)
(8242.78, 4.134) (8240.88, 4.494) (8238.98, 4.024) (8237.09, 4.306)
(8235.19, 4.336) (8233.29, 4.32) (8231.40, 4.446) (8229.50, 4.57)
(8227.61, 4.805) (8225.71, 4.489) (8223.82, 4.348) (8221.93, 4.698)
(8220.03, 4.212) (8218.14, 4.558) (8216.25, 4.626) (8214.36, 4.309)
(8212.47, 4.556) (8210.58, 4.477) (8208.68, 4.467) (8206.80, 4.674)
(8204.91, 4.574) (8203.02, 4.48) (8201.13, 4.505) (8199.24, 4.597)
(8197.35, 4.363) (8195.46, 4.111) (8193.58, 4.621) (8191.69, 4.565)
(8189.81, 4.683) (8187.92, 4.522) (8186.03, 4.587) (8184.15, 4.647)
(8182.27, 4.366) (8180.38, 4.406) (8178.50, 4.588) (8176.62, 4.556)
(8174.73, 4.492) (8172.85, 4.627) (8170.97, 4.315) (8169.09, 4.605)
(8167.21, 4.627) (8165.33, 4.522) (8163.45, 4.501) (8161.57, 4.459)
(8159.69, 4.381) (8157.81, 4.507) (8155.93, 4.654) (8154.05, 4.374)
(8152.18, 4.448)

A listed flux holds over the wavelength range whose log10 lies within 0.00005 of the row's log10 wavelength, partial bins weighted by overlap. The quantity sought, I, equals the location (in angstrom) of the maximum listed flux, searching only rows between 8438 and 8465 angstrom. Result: 8438.66 angstrom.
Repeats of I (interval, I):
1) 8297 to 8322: 8307.56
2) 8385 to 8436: 8419.25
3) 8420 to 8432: 8421.19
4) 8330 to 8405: 8361.30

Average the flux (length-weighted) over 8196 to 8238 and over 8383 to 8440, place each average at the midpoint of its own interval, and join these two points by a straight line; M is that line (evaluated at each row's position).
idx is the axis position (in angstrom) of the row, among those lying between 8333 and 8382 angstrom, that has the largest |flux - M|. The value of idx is 8380.57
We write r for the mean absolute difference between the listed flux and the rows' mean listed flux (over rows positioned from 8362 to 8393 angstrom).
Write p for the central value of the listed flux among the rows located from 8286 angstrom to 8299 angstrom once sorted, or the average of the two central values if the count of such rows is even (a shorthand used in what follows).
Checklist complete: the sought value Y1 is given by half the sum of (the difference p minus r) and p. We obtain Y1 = 4.16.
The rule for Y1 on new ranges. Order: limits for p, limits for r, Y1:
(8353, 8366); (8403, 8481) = 4.43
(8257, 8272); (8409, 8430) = 4.10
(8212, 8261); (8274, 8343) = 4.31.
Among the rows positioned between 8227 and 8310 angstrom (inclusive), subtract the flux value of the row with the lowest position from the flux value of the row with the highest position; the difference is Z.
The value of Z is -0.25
